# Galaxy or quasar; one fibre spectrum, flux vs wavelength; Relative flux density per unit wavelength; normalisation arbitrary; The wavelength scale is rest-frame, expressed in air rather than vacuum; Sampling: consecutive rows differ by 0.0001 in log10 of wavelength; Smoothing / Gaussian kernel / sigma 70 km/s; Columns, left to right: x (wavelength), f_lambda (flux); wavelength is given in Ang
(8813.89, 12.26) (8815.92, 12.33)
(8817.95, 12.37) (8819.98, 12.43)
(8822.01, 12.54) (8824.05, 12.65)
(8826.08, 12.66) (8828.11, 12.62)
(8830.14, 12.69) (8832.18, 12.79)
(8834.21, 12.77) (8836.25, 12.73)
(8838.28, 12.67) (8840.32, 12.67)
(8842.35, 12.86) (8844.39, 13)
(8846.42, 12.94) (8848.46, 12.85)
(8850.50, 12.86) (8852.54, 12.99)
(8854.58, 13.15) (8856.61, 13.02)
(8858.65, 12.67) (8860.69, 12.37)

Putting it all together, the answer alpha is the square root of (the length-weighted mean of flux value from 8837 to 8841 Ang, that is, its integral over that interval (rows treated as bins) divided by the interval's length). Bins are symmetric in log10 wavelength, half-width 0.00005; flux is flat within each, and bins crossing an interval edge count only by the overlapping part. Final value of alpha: 3.56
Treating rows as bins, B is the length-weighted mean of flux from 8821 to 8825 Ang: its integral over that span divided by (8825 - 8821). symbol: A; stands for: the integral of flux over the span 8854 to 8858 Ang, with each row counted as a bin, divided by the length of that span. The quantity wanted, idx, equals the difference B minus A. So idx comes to -0.5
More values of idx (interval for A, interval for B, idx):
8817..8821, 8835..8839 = 0.3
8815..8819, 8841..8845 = 0.6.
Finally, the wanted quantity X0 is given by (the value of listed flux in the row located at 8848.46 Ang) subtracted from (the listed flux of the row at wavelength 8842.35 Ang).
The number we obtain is 0.01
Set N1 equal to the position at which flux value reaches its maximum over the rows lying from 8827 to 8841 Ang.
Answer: 8832.18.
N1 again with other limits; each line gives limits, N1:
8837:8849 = 8844.39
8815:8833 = 8832.18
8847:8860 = 8854.58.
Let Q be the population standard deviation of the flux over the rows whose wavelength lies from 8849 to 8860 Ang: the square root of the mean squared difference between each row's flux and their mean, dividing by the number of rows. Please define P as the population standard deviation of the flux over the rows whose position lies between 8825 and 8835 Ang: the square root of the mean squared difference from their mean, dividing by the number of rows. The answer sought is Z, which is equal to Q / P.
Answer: 2.5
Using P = 0.065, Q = 0.163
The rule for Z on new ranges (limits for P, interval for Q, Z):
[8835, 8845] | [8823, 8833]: 0.5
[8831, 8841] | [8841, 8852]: 1.2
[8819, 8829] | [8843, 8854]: 0.7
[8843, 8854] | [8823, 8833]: 0.9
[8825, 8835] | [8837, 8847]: 2.1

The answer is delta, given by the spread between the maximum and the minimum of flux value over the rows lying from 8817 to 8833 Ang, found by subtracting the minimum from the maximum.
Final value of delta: 0.4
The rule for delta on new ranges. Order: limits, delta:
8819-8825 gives 0.2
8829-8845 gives 0.3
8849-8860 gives 0.5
